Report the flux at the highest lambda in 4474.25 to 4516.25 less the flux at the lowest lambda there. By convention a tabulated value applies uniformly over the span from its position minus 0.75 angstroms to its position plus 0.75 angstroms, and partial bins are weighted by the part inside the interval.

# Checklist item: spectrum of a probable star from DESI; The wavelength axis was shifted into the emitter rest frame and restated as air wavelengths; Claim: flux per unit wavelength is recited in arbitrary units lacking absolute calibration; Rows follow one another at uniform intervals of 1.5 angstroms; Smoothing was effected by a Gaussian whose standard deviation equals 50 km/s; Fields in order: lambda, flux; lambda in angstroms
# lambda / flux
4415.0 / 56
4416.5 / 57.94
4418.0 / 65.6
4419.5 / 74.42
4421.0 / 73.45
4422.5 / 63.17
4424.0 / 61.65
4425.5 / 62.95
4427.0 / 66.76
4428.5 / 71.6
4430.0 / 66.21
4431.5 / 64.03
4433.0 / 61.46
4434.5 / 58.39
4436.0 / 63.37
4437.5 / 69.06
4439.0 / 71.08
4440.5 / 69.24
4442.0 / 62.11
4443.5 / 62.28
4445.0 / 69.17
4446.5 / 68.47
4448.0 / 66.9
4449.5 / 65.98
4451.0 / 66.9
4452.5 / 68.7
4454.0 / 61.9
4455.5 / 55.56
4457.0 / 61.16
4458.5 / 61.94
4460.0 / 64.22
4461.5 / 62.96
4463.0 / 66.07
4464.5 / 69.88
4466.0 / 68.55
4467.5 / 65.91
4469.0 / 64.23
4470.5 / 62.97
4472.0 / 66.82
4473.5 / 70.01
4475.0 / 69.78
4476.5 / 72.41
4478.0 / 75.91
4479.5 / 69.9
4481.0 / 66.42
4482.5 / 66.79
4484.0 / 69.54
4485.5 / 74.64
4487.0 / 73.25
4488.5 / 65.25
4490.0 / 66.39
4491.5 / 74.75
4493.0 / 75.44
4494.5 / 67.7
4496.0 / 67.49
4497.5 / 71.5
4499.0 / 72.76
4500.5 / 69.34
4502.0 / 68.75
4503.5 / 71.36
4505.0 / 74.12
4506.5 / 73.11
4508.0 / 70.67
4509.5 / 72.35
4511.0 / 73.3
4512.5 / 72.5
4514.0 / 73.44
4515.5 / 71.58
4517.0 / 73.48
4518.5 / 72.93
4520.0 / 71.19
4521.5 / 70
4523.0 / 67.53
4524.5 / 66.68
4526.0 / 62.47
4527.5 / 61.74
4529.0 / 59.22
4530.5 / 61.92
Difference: 1.8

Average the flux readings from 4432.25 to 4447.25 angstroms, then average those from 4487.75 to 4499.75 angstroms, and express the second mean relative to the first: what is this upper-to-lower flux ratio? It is 1.07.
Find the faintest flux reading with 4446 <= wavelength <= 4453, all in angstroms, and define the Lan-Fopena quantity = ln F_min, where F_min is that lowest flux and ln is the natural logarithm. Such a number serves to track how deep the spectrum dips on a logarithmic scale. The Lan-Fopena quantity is 4.19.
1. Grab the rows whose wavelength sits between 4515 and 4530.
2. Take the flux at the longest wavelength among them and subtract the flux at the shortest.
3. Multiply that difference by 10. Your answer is -124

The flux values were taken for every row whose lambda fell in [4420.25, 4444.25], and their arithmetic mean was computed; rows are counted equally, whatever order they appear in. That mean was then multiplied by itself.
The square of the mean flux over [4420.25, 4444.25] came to 4281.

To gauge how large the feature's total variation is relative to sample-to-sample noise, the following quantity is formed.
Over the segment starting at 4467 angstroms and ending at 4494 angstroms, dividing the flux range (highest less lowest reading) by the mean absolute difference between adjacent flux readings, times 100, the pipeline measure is 410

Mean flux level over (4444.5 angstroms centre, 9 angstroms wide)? 66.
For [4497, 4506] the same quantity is 71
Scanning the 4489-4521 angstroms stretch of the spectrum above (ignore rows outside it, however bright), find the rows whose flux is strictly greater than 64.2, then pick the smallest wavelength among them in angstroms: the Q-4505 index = 4490.0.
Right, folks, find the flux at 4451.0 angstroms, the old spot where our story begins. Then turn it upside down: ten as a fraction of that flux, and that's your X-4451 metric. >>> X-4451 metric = 0.149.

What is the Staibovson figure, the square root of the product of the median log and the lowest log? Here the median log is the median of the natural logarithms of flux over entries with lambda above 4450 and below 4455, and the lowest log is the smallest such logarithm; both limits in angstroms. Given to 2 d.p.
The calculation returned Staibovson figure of 4.16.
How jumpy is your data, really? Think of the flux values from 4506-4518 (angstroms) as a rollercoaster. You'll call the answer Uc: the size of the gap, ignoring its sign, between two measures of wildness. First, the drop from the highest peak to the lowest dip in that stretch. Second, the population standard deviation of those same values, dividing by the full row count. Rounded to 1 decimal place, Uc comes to 1.9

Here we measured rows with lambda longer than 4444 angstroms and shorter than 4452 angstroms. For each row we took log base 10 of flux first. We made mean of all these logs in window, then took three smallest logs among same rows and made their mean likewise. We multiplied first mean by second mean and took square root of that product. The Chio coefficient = 1.83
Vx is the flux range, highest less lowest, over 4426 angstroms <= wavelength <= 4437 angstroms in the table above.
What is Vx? 13.2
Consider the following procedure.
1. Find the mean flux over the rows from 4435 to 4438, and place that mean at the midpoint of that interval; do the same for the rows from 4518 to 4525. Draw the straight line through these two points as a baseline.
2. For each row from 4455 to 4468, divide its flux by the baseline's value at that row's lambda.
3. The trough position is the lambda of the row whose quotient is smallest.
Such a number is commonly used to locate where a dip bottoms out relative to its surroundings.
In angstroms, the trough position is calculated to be 4455.5 angstroms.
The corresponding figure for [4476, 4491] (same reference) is 4488.5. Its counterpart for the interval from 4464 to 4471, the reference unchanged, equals 4470.5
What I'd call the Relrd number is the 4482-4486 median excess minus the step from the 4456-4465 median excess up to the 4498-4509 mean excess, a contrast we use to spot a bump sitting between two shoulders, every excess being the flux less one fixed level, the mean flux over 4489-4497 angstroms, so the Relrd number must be -9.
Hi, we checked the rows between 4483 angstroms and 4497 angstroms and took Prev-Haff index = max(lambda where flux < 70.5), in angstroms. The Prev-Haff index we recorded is 4496.0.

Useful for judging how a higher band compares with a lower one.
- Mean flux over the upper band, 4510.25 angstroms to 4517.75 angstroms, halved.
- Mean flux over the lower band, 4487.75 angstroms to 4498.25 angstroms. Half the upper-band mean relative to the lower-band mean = 0.522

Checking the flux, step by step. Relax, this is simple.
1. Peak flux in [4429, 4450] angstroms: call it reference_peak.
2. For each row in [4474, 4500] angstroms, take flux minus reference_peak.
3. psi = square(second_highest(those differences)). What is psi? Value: 19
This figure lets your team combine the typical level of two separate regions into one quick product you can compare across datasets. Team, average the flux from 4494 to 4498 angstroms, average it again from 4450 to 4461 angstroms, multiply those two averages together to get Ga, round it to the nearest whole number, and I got 4334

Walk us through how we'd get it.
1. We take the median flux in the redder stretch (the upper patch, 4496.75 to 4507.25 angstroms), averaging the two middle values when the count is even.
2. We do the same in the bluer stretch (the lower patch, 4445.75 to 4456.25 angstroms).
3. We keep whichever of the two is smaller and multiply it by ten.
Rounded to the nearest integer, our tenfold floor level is 669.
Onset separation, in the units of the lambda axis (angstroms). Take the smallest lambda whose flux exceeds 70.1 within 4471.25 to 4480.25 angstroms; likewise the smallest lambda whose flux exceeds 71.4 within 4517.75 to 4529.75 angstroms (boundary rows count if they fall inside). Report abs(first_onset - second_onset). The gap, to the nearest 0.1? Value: 42.0 angstroms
